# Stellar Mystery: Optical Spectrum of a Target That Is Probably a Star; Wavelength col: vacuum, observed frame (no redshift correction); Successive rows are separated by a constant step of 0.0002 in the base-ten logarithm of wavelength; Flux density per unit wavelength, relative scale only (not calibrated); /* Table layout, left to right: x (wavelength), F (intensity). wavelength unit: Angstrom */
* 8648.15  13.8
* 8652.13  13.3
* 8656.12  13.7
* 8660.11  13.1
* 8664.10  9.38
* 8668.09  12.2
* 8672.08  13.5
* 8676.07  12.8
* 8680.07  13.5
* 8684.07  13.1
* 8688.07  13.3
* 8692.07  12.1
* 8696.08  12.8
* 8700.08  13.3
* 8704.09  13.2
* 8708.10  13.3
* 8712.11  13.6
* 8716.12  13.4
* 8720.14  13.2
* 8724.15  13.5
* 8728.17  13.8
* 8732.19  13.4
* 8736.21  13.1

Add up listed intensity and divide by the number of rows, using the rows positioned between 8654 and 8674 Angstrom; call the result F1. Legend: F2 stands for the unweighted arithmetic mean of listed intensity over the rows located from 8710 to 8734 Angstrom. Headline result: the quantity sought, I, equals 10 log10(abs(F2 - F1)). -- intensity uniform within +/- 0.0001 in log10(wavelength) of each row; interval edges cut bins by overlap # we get 0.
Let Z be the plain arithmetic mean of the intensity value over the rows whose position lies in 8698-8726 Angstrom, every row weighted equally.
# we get 13.4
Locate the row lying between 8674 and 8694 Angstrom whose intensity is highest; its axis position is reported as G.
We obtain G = 8680.07 Angstrom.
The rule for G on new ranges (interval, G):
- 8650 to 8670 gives 8656.12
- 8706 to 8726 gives 8712.11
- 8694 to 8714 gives 8712.11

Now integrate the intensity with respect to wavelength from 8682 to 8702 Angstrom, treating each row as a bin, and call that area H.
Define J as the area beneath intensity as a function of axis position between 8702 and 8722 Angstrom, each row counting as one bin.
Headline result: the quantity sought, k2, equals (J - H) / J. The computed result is 0.03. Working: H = 258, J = 267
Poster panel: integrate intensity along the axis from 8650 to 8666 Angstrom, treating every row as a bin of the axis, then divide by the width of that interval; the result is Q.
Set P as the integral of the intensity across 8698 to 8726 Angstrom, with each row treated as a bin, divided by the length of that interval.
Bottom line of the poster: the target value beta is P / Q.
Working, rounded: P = 13.4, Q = 12.4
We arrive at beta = 1.08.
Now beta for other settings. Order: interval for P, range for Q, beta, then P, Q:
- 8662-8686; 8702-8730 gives 0.92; 12.4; 13.4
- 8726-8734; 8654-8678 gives 1.09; 13.6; 12.4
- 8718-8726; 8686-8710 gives 1.03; 13.4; 13.0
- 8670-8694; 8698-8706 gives 0.98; 13.1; 13.3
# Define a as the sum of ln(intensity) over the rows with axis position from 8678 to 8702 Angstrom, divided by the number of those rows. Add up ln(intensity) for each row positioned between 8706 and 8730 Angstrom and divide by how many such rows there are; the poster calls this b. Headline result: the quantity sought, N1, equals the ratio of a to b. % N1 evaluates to 0.99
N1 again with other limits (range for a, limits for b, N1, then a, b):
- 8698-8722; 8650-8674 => 1.03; 2.59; 2.520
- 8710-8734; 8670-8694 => 1.01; 2.60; 2.568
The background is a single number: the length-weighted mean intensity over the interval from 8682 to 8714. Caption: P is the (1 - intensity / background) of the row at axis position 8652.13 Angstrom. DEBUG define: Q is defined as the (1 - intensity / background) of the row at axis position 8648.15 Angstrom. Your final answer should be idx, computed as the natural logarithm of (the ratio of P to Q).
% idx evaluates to -1.2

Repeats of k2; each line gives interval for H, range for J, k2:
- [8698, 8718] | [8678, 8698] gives -0.03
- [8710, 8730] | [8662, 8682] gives -0.10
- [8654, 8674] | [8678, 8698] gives 0.04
